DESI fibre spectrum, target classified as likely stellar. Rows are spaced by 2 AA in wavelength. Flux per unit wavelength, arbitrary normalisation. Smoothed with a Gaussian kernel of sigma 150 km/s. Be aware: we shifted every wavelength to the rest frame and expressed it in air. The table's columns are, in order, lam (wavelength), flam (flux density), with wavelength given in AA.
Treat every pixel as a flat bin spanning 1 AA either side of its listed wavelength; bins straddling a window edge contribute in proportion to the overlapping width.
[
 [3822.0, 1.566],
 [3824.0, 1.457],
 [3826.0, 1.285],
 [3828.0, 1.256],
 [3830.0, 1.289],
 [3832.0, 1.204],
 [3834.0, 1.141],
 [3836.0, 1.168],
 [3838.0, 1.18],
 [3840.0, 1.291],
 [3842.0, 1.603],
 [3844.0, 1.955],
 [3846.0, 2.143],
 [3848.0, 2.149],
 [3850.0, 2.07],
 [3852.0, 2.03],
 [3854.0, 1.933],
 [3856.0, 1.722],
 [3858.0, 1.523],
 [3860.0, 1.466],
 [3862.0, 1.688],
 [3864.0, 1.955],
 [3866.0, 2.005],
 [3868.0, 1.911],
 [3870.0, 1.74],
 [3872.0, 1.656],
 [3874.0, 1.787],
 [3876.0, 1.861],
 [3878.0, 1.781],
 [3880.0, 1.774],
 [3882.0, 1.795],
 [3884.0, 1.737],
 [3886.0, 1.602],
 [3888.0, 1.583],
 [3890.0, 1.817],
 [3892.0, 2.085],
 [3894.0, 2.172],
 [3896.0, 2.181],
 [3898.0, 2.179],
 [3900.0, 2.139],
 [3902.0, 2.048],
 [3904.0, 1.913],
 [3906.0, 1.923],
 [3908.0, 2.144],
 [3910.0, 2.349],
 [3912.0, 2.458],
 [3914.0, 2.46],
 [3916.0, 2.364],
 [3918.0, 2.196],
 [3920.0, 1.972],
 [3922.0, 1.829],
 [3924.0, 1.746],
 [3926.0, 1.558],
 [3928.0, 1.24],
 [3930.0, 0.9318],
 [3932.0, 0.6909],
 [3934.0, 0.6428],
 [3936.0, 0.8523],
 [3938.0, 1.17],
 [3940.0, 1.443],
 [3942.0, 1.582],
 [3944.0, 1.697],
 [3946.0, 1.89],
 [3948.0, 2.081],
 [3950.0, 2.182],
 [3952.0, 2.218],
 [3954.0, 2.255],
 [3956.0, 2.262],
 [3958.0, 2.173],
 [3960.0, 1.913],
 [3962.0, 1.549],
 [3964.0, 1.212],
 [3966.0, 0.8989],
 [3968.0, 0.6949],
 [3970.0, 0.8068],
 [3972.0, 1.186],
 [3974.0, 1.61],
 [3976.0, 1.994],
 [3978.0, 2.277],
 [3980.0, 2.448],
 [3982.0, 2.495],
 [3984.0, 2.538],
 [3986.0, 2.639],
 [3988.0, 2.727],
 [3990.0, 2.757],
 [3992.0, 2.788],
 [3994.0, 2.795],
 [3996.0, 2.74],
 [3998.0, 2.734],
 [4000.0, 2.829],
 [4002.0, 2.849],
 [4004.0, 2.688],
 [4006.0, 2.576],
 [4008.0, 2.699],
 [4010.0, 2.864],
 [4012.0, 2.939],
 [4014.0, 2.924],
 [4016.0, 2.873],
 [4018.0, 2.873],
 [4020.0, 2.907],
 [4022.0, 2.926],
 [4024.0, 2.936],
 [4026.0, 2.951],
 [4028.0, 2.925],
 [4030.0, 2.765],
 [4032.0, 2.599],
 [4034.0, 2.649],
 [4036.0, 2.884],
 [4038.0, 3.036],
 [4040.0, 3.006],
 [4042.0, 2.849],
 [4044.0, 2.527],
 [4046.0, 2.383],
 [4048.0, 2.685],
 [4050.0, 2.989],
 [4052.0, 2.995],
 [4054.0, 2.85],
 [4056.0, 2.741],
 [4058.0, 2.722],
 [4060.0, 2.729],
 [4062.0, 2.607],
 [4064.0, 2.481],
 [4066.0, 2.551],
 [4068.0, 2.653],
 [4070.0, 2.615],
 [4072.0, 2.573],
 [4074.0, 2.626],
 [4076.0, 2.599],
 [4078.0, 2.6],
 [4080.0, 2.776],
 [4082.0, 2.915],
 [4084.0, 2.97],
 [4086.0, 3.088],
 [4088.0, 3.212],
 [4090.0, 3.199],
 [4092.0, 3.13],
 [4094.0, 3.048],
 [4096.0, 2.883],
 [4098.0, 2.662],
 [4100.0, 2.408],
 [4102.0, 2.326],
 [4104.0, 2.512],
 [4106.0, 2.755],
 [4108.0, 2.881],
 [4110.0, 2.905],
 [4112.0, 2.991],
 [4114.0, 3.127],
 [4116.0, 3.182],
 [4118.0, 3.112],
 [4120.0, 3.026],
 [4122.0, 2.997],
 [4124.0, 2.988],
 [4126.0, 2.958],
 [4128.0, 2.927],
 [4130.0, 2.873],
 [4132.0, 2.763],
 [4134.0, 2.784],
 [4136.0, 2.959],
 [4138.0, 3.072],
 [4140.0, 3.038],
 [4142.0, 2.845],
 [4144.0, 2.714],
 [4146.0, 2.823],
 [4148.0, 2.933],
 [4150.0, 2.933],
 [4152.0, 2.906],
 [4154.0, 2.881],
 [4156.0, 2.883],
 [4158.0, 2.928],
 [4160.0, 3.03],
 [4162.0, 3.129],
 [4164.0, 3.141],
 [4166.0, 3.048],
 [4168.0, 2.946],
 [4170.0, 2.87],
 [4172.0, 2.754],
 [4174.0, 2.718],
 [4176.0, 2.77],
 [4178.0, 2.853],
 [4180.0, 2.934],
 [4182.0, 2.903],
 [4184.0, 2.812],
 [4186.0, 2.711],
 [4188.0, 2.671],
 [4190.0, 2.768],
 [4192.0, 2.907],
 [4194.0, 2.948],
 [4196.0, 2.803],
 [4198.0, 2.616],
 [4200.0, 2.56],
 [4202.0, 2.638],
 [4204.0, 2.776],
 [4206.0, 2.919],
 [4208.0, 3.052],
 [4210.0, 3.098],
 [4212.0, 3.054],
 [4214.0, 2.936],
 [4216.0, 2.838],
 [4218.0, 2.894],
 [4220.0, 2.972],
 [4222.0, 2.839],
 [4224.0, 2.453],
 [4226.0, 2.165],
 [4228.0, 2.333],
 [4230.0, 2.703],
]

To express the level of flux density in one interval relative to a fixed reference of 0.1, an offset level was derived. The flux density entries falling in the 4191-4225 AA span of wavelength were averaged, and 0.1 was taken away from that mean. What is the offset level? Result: 2.7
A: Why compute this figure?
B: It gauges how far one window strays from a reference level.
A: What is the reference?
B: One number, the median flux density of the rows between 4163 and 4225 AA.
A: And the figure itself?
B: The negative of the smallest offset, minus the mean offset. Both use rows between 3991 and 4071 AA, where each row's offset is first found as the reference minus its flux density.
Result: 0.11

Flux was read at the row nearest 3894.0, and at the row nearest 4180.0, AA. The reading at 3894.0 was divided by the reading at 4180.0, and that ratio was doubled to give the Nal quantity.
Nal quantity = 1.48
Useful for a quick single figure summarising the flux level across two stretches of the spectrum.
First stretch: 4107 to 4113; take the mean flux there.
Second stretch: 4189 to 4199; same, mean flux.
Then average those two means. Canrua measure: 2.87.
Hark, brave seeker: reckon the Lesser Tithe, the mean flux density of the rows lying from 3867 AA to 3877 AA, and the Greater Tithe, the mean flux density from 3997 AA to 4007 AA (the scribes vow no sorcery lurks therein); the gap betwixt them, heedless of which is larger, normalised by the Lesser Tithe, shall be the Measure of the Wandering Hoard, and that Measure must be 0.53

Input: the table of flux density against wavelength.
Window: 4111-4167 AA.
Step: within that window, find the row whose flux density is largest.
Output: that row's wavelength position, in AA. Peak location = 4116.0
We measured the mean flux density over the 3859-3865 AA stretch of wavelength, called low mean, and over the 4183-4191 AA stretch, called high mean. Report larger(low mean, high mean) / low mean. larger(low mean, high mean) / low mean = 1.61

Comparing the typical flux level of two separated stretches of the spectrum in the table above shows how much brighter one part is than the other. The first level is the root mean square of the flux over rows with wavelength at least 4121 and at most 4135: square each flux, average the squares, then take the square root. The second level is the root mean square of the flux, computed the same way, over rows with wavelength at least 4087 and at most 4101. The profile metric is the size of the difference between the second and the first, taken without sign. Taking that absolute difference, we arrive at 0.0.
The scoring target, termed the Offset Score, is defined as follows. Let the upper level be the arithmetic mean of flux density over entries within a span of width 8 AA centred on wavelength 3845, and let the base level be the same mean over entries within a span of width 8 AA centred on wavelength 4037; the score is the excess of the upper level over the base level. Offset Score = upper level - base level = -0.9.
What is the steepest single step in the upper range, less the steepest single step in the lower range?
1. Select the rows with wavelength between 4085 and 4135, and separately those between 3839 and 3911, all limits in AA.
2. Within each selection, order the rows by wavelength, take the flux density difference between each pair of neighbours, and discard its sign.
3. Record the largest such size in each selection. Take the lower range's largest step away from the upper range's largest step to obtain -0.10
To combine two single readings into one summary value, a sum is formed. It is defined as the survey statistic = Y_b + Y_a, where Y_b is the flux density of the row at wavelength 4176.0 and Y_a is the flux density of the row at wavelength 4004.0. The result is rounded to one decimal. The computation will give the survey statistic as 5.5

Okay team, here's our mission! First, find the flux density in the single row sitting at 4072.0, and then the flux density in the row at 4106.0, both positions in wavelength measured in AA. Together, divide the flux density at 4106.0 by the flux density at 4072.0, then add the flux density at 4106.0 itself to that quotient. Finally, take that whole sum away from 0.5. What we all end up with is -3.33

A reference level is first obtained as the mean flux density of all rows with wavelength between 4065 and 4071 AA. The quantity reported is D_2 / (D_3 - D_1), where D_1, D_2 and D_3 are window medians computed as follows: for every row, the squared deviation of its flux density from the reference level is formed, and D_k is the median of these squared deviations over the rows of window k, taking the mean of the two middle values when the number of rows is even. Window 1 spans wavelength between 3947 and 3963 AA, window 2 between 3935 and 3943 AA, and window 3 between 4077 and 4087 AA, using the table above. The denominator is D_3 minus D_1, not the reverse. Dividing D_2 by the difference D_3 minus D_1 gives -19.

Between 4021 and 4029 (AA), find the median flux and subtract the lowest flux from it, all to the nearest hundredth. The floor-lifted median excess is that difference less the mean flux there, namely -2.93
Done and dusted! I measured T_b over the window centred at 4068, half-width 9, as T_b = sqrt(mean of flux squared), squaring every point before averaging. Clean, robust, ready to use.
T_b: 2.60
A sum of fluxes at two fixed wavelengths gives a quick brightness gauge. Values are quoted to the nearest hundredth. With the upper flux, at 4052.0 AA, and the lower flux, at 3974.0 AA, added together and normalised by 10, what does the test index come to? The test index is 0.46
